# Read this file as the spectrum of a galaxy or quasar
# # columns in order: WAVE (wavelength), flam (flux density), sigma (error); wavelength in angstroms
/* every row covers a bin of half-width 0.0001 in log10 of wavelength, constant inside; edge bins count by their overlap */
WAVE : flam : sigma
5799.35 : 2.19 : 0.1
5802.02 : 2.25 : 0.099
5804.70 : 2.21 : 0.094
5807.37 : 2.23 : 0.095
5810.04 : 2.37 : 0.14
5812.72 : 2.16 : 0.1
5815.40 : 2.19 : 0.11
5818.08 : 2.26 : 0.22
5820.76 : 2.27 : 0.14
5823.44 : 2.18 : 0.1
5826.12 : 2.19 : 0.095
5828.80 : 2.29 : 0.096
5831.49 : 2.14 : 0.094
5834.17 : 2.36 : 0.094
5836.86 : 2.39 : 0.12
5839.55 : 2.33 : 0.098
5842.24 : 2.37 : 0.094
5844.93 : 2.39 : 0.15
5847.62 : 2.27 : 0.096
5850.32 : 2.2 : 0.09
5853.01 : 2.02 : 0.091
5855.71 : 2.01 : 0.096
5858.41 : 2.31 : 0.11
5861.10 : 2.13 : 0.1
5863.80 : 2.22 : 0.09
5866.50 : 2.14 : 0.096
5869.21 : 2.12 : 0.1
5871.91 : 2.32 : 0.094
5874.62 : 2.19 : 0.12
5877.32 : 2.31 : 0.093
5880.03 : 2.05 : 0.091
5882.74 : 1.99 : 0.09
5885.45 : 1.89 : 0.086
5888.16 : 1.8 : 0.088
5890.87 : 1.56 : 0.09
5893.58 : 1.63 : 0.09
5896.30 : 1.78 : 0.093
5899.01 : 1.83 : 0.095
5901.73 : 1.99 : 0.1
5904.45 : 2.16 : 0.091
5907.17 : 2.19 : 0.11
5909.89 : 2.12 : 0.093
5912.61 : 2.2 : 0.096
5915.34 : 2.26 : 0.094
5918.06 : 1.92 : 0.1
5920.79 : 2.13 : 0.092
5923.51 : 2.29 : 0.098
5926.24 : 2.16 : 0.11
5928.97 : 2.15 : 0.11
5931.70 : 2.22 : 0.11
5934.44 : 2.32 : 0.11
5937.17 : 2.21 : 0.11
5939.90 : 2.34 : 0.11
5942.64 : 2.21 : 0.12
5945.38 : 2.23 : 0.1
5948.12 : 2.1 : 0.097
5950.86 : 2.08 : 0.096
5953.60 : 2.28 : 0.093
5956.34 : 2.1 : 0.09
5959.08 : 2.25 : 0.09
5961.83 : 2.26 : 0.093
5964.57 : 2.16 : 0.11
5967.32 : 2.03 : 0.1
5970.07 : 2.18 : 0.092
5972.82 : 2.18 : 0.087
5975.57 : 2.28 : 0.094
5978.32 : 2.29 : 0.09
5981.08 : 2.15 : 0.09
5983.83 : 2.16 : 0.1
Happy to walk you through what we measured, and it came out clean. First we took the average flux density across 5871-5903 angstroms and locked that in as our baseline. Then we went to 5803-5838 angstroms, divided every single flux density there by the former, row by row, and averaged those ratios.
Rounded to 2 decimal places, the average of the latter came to 1.16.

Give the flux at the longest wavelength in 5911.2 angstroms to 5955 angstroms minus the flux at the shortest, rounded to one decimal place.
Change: 0.1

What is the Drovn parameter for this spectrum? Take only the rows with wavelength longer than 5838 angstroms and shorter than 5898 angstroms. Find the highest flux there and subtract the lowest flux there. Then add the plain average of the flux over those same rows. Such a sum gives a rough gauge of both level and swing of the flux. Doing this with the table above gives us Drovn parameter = 2.92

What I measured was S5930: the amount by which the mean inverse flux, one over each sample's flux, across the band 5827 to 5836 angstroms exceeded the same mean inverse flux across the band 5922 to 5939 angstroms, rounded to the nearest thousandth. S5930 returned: -0.007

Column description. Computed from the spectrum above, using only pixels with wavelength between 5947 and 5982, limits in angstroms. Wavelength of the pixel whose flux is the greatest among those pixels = 5978.32 angstroms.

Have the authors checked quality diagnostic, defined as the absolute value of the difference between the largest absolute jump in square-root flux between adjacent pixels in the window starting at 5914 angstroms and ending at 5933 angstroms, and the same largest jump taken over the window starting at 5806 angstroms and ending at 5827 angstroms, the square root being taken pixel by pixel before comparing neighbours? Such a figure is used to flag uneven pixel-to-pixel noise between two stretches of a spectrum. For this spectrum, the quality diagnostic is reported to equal 0.048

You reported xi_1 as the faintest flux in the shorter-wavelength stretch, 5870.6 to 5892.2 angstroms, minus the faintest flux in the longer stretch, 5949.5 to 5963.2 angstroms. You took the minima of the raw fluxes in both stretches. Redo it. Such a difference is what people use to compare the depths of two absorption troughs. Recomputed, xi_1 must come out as -0.5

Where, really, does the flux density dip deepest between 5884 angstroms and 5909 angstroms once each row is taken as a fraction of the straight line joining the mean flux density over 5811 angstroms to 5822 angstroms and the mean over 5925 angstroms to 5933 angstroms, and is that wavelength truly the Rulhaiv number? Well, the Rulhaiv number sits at 5890.87 angstroms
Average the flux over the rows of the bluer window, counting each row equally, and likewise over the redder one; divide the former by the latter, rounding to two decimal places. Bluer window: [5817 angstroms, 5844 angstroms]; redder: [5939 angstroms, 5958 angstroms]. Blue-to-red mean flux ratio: 1.04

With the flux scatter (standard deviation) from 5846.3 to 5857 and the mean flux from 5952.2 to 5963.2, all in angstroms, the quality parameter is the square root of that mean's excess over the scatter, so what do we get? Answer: 1.45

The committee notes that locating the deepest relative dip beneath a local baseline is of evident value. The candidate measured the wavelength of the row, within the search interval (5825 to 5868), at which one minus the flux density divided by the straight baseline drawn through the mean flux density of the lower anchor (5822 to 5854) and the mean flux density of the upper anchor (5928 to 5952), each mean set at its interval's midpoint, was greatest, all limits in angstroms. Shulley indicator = 5855.71 angstroms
